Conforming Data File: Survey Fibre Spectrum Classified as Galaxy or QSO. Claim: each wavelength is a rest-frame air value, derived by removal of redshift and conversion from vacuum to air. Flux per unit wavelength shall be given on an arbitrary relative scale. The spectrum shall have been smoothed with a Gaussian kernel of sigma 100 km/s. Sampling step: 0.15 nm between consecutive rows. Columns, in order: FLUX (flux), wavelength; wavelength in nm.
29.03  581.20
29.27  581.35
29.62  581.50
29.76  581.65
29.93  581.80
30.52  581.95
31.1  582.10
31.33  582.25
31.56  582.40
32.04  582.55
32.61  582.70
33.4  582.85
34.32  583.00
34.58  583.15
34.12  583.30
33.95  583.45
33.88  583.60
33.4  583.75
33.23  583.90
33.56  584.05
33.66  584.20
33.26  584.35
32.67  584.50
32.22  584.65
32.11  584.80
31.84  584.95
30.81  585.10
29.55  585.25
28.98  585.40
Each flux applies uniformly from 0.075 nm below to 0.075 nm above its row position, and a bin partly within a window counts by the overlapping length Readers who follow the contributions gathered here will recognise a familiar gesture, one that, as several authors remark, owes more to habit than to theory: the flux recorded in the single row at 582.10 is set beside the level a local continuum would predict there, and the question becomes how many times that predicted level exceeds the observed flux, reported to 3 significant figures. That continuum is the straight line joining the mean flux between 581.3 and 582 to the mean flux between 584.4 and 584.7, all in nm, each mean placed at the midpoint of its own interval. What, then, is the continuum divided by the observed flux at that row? 0.972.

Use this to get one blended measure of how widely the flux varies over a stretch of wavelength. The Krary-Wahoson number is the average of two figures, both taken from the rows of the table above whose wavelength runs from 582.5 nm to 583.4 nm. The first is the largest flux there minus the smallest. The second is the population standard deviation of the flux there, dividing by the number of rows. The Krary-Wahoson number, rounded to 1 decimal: 1.7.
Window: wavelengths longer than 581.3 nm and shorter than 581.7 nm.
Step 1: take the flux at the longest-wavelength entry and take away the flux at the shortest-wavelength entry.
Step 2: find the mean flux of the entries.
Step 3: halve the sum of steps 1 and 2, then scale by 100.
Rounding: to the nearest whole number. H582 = 1502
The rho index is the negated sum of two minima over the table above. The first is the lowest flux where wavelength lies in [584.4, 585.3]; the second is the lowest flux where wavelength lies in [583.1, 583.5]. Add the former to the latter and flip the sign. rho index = -63.5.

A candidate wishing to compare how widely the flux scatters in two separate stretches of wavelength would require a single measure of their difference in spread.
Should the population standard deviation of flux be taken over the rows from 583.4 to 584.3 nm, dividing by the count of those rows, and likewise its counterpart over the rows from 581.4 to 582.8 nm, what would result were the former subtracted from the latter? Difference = 0.74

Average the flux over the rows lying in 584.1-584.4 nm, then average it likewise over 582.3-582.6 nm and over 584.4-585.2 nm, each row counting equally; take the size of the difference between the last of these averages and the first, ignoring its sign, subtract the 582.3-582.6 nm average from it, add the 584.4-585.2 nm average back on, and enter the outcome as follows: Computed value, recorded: 1.7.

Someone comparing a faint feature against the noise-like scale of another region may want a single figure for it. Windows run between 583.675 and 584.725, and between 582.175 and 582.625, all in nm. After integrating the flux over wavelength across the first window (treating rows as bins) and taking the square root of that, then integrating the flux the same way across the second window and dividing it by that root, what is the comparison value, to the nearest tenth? 2.4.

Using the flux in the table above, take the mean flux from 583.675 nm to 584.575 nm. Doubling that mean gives 66.6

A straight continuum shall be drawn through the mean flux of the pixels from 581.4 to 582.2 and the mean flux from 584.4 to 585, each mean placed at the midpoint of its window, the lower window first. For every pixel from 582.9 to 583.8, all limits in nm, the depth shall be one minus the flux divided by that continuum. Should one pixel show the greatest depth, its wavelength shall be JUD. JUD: 583.75 nm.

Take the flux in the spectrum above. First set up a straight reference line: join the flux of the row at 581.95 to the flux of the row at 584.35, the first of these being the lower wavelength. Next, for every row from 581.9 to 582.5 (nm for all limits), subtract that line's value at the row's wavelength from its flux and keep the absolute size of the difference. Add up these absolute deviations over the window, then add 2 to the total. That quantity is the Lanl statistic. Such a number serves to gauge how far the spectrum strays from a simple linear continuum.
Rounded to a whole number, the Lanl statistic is 3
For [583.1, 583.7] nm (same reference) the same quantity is 10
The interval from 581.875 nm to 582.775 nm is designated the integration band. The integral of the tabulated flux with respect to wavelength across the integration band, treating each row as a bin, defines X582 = 28.4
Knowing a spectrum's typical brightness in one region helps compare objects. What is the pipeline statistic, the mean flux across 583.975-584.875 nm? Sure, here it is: 32.9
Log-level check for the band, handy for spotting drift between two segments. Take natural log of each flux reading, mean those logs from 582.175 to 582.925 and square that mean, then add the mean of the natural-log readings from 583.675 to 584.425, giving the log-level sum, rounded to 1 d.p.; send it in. 15.6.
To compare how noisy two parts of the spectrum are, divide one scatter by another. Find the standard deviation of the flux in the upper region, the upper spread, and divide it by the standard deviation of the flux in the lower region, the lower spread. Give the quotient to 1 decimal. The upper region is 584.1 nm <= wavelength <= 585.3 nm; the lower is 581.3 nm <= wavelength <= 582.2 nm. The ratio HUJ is 2.0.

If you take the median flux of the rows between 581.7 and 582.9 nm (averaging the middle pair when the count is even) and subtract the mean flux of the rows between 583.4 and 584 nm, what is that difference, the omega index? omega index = -2.2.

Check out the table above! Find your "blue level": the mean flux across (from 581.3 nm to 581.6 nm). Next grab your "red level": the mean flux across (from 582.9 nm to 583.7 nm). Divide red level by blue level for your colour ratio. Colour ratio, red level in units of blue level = 1.16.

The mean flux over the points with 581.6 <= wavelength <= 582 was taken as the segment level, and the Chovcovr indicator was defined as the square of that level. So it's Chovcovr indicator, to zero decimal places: 904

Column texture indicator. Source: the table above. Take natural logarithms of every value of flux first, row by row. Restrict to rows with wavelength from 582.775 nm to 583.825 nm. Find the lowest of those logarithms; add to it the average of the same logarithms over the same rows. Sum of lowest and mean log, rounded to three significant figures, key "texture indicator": 7.03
